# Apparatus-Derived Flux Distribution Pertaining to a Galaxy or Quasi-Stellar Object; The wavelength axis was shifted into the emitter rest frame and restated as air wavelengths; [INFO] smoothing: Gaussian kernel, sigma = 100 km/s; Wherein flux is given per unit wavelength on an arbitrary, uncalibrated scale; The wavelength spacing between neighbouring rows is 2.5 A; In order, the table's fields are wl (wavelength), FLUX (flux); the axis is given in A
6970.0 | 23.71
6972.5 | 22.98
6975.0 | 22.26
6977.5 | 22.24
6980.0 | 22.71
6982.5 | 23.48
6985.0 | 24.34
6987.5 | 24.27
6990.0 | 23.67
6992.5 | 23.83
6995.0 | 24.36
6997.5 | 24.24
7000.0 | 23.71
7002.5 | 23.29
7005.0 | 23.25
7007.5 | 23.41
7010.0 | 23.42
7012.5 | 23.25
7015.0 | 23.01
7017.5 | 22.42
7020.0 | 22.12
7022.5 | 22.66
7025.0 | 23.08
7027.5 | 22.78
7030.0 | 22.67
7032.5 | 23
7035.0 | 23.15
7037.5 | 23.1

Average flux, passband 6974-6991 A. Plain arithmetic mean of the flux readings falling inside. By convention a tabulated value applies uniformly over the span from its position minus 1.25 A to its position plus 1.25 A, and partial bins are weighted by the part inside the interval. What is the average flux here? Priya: 23.3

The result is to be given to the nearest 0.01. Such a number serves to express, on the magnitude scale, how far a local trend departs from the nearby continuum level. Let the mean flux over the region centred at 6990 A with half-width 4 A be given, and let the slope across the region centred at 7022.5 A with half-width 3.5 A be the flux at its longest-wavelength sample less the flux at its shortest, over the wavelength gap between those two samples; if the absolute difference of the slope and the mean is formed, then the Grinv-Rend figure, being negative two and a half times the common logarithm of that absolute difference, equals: -3.44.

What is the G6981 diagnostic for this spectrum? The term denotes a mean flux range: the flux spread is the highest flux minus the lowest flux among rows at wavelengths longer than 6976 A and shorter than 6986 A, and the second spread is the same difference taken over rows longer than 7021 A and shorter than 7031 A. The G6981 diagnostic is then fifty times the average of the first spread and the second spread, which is 63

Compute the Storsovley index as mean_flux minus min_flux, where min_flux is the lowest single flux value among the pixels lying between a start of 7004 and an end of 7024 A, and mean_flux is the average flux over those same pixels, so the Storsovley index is 0.82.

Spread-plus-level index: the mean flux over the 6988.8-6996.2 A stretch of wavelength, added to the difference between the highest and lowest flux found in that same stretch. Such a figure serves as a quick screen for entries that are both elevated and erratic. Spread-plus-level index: 24.6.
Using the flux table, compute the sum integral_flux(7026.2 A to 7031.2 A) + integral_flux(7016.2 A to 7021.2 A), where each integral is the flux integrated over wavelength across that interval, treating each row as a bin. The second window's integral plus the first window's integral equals 225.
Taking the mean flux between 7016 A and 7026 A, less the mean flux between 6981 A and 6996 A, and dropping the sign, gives 1.4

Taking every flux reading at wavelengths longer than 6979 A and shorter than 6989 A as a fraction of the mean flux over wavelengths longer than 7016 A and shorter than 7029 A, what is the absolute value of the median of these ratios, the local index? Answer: 1.06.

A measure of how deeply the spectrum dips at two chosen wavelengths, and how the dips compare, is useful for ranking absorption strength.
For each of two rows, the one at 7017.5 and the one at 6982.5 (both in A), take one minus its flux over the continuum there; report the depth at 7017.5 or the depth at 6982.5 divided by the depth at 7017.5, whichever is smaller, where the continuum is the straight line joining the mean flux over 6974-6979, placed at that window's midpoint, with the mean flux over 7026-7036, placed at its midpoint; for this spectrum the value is -4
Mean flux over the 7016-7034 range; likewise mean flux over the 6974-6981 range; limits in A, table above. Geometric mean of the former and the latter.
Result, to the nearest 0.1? 22.5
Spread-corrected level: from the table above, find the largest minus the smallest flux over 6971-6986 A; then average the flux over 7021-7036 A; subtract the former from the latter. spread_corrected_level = 20.8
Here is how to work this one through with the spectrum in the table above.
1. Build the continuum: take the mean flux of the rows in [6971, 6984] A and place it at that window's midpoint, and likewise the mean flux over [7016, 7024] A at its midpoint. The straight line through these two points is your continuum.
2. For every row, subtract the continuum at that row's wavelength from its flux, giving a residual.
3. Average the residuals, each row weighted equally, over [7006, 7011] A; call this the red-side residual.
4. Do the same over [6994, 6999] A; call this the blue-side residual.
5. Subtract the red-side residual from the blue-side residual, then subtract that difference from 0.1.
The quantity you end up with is -0.7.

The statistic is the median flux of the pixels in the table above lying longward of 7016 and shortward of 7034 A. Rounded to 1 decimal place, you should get 22.7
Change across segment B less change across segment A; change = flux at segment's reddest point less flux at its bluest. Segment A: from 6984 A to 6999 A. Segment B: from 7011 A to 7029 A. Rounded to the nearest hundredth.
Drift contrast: -0.37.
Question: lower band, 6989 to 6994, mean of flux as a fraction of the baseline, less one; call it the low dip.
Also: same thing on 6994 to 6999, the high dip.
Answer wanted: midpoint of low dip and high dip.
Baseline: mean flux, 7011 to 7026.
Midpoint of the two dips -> 0.056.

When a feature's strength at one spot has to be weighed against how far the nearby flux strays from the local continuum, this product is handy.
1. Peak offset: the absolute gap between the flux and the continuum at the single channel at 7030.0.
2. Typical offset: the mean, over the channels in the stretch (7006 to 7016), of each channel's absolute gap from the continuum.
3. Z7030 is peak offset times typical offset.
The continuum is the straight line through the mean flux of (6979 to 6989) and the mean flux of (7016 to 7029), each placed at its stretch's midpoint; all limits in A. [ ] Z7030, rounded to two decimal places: 0.09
